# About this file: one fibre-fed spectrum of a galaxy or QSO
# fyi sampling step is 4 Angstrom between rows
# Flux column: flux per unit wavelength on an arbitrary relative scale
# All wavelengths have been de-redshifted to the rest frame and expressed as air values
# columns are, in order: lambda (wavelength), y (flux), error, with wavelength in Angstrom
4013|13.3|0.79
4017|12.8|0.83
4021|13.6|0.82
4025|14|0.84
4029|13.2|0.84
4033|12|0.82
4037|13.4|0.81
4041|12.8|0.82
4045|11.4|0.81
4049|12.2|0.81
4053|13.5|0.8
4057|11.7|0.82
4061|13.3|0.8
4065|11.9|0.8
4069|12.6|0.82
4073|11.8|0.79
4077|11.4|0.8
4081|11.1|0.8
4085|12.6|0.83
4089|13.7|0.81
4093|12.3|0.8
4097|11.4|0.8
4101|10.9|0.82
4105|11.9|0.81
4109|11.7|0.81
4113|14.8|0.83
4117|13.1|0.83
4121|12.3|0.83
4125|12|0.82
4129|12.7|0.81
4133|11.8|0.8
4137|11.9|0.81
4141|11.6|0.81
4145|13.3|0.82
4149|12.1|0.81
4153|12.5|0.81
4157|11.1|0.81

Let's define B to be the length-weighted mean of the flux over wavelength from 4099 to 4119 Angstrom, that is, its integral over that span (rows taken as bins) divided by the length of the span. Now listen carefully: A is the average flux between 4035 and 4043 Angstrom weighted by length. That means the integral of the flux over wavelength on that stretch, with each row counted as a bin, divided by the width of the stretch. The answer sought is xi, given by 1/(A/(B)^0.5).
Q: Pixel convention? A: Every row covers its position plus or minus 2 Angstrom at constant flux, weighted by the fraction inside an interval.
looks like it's 0.270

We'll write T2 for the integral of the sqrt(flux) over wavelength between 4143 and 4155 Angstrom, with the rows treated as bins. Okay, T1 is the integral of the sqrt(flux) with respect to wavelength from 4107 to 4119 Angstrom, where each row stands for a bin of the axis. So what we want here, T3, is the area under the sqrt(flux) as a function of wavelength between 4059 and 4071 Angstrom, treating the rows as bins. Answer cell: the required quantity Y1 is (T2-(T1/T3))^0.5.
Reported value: 6.45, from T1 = 43.5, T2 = 42.6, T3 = 42.6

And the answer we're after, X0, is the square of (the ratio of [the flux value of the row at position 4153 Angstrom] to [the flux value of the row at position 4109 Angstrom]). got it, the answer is 1.14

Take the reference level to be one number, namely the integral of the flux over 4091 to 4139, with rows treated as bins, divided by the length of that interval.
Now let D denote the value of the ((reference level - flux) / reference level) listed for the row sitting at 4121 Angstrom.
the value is -0.01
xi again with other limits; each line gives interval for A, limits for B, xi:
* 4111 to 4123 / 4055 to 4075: 0.261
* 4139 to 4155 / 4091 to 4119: 0.283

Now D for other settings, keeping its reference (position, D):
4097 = 0.07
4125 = 0.02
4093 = -0.01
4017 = -0.05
